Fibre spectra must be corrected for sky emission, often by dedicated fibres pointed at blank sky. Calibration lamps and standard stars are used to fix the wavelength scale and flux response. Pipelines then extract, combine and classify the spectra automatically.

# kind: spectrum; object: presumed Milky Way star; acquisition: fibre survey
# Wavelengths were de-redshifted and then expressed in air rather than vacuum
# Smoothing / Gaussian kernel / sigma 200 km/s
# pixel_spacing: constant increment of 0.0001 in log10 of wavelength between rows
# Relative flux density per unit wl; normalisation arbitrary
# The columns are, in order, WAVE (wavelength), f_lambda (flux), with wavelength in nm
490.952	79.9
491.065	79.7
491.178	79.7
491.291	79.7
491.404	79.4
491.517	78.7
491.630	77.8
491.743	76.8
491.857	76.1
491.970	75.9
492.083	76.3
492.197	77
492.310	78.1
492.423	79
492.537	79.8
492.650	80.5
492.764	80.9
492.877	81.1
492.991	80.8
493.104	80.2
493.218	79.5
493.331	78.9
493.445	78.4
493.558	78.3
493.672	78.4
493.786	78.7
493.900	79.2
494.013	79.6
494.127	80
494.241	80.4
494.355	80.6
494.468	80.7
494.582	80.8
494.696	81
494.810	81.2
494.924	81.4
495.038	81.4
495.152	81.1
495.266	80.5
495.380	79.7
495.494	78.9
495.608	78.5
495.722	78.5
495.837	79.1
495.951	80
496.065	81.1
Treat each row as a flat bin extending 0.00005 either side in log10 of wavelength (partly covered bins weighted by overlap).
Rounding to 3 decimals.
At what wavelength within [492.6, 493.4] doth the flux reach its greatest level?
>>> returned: 492.877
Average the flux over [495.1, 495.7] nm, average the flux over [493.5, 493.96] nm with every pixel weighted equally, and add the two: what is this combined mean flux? 158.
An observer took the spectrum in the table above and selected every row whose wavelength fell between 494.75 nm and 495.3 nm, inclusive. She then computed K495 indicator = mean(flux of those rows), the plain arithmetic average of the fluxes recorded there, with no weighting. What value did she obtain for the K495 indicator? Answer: 81.1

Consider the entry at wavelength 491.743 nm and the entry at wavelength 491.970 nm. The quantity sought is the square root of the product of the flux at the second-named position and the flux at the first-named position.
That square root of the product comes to 76.3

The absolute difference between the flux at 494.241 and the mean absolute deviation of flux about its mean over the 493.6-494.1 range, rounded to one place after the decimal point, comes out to 80.0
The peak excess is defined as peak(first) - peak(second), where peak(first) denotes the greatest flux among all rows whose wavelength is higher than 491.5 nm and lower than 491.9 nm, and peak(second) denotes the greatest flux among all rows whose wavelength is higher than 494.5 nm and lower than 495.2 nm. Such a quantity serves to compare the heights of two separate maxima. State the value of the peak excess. -2.7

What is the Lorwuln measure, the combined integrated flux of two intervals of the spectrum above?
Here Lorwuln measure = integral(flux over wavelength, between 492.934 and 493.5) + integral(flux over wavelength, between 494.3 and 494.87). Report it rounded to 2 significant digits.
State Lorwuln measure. 91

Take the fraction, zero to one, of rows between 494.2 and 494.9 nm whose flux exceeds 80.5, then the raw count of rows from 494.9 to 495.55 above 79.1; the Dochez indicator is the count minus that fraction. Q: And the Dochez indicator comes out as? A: 4.2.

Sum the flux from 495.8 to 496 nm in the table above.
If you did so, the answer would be 159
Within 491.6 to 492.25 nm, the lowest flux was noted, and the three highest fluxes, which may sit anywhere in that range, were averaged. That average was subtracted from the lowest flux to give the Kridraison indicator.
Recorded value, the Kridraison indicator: -1.30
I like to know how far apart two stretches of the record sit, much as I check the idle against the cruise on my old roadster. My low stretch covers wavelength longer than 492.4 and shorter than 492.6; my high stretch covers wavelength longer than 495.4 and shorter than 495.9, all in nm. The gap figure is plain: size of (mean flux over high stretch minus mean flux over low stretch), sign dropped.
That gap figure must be 0.65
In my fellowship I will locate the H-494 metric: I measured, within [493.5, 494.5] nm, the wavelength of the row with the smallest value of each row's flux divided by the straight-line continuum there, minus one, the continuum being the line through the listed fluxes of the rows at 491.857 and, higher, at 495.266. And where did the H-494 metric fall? 493.672 nm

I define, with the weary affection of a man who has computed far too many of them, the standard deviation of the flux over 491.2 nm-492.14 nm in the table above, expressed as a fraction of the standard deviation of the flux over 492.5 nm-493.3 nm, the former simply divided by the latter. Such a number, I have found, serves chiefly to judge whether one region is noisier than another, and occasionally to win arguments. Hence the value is 3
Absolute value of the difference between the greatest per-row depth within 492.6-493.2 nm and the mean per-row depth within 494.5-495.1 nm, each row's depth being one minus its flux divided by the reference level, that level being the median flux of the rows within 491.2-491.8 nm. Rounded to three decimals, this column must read 0.012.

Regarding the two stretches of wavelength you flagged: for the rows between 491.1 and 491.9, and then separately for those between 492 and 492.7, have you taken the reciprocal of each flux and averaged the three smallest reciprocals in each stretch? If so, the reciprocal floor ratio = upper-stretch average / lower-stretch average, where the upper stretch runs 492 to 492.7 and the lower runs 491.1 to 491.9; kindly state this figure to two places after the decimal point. 1.00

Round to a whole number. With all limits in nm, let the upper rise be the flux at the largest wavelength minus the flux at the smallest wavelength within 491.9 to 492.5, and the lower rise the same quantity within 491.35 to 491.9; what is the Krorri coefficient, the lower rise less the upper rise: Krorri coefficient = -6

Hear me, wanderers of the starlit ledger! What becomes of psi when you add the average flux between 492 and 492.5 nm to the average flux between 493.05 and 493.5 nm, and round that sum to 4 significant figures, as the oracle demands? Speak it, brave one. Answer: 156.8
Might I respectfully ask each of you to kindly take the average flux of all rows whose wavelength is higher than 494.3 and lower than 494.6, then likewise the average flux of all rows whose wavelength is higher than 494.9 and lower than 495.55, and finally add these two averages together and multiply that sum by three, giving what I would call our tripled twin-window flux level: 484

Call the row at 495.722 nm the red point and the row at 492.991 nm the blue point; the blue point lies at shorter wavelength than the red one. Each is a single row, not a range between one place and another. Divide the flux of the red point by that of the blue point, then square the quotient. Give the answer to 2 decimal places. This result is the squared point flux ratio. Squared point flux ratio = 0.94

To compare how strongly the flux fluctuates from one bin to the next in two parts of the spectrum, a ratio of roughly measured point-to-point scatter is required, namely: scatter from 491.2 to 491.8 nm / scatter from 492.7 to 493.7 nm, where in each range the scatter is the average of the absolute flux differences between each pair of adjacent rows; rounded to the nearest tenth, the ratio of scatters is 1.9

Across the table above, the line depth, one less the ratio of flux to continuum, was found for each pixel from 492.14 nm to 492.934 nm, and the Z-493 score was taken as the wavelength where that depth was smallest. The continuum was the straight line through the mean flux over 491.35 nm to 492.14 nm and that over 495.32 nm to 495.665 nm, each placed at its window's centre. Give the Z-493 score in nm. 492.877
